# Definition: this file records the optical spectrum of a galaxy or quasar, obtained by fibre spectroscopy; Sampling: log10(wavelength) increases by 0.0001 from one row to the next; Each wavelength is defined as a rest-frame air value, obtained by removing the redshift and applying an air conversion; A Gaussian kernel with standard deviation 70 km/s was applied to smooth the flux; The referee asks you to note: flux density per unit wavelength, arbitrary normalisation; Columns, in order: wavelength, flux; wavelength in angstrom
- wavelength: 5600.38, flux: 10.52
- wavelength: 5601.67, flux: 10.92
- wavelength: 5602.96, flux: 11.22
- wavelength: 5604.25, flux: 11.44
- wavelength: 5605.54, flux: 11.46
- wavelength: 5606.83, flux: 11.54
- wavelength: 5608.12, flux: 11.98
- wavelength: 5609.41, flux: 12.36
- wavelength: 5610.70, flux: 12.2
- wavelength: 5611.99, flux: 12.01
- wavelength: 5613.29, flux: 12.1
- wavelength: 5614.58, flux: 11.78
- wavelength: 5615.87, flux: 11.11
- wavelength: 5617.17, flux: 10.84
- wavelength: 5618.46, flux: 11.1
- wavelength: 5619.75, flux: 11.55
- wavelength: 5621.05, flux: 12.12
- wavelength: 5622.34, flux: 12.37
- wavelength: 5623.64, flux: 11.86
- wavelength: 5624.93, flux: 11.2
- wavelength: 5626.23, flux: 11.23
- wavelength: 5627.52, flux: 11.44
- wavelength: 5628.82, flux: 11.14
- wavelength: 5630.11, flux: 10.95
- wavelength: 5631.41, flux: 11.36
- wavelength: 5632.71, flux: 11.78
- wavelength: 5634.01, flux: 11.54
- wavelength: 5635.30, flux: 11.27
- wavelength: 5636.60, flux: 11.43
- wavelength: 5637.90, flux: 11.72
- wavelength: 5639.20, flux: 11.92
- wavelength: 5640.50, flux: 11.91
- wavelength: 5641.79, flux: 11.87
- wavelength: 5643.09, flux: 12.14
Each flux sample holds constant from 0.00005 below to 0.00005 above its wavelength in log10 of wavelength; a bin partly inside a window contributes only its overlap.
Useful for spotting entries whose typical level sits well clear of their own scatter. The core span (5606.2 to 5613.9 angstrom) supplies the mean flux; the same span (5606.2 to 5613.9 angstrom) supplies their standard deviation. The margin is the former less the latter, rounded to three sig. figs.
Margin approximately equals 11.8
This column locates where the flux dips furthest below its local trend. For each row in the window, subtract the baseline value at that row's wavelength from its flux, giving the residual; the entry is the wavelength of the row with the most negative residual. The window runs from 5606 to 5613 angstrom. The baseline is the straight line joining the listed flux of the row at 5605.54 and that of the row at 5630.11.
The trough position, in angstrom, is 5606.83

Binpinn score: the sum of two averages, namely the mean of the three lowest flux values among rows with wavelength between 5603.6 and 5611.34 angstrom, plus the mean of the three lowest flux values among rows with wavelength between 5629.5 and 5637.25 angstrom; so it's 22.7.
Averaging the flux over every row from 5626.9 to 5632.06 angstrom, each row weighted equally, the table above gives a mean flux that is 11.2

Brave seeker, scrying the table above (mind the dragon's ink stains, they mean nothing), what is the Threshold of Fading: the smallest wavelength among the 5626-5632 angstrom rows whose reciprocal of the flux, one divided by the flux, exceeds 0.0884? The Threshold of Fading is 5626.23 angstrom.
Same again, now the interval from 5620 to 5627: 5624.93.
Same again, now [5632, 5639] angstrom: 5635.30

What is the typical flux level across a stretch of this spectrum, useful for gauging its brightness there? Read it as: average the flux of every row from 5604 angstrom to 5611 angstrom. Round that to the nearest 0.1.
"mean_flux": 11.8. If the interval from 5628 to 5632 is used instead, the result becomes 11.2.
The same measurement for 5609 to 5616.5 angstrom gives 11.9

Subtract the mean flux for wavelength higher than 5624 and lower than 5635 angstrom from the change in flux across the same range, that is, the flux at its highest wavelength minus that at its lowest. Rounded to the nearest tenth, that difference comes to -11.0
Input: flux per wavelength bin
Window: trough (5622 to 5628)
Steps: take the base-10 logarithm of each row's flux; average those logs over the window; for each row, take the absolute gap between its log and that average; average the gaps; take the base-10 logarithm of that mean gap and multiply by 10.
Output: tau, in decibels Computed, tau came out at -18.3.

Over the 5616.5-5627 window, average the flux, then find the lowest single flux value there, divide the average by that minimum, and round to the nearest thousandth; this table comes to 1.064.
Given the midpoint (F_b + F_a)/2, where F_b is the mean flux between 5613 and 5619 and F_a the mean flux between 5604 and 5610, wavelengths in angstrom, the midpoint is 11.6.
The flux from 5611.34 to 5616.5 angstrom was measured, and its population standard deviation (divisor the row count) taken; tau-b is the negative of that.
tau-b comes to -0.387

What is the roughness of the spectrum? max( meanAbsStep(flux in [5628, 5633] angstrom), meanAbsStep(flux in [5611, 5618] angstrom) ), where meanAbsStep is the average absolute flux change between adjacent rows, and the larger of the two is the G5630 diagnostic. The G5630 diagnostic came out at 0.34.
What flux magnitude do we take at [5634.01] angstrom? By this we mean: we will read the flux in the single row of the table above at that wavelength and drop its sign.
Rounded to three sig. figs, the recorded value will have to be 11.5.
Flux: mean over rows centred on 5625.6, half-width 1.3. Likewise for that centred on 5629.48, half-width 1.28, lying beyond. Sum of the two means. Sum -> 22.3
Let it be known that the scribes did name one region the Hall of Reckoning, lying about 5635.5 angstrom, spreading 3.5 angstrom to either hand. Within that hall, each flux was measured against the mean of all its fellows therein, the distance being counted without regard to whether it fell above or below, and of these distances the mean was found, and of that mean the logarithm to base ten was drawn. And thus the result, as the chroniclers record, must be -0.79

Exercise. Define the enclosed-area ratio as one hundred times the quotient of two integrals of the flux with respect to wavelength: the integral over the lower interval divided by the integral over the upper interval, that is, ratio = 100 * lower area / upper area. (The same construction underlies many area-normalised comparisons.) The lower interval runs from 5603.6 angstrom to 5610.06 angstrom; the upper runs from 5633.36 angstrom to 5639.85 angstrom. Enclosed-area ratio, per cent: 101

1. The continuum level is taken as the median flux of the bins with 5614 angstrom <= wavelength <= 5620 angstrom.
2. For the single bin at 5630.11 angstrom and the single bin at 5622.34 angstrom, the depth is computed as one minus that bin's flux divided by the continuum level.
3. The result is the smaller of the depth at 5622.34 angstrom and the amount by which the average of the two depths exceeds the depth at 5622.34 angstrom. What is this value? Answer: -0.11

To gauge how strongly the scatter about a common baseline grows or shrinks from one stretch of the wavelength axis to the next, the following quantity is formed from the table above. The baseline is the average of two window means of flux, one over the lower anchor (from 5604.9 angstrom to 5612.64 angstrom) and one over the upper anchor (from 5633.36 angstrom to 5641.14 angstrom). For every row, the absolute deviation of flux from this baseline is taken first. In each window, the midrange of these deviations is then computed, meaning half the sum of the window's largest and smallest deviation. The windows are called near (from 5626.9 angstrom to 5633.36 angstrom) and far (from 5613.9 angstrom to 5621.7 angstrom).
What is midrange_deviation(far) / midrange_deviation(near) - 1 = 0.13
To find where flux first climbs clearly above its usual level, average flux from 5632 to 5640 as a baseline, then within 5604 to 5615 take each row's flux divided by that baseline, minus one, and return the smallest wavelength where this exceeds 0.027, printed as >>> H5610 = 5608.12 angstrom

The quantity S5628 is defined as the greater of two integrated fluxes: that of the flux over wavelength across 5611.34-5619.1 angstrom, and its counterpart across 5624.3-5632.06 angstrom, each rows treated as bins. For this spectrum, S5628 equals 89.1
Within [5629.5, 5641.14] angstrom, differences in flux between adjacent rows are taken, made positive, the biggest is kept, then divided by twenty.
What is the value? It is 0.021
